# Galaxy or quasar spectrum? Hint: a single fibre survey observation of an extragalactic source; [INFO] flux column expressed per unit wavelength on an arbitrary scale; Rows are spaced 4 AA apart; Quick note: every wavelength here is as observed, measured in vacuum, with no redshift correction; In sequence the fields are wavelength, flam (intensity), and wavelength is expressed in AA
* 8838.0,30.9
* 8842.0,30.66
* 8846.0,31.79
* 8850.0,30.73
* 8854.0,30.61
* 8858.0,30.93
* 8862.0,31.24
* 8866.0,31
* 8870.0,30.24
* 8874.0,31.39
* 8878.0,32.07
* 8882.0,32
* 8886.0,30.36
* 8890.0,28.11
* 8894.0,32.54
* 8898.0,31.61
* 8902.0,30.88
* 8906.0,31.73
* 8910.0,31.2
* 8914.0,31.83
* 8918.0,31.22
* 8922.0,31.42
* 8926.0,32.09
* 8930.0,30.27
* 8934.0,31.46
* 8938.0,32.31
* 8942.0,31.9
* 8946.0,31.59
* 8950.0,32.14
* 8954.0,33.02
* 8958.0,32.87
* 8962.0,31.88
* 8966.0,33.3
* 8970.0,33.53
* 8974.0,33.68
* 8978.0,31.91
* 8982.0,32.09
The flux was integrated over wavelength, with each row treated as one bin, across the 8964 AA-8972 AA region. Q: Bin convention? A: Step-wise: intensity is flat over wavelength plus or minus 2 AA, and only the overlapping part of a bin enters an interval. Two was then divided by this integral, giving 0.0075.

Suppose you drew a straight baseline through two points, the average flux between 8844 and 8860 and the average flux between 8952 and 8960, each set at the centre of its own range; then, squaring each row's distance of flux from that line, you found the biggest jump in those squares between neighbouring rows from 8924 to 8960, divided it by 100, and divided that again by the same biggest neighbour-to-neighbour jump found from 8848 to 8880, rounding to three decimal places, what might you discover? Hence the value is 0.038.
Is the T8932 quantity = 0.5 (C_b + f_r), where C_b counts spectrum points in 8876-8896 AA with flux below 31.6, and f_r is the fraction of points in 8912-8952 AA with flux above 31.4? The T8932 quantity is 1.4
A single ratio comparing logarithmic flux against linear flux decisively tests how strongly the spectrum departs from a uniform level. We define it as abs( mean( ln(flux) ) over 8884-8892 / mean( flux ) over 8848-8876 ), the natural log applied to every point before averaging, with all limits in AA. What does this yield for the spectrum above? 0.109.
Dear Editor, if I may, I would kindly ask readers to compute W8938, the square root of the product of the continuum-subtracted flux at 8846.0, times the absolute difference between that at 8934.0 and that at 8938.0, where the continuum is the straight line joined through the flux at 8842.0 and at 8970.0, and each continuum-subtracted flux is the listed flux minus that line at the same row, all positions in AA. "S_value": 0.89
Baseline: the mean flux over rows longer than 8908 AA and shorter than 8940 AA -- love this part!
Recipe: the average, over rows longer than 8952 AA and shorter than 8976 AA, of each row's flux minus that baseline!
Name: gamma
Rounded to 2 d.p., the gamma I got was 1.57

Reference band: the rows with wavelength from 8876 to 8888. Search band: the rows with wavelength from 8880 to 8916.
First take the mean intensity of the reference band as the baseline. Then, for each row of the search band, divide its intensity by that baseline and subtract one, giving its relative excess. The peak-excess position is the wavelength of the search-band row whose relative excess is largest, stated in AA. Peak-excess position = 8894.0 AA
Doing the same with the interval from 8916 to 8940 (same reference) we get 8938.0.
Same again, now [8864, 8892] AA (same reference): 8878.0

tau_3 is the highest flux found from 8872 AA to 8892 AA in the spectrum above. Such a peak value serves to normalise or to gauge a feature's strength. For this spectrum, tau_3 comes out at 32.07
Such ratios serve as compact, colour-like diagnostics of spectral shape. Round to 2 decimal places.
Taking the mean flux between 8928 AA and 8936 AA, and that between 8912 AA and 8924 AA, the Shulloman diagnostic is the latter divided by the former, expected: 1.02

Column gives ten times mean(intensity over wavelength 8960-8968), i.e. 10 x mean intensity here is 326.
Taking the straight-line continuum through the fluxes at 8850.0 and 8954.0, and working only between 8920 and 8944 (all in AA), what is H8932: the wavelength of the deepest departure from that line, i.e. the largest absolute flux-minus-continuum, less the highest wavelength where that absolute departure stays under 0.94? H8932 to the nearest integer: -12 AA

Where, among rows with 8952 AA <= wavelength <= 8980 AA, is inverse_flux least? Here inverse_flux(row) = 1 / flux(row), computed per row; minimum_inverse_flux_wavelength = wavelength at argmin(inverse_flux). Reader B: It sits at 8974.0 AA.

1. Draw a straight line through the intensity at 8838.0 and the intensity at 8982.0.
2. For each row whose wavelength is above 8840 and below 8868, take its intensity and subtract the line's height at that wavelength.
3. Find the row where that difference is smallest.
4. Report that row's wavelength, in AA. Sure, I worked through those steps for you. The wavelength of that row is 8854.0 AA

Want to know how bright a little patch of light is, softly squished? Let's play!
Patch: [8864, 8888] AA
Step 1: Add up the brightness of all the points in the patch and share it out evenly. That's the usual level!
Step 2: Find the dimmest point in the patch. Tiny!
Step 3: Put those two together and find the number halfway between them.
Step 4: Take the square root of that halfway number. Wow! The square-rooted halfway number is 5.54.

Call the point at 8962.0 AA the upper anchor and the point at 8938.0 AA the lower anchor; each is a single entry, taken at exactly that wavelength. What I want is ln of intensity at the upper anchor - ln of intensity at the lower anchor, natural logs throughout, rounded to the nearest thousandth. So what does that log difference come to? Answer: -0.013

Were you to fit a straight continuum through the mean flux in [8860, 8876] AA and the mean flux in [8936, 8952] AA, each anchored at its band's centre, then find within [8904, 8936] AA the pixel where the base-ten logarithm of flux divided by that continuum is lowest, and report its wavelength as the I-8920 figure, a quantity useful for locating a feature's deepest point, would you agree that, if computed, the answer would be 8930.0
